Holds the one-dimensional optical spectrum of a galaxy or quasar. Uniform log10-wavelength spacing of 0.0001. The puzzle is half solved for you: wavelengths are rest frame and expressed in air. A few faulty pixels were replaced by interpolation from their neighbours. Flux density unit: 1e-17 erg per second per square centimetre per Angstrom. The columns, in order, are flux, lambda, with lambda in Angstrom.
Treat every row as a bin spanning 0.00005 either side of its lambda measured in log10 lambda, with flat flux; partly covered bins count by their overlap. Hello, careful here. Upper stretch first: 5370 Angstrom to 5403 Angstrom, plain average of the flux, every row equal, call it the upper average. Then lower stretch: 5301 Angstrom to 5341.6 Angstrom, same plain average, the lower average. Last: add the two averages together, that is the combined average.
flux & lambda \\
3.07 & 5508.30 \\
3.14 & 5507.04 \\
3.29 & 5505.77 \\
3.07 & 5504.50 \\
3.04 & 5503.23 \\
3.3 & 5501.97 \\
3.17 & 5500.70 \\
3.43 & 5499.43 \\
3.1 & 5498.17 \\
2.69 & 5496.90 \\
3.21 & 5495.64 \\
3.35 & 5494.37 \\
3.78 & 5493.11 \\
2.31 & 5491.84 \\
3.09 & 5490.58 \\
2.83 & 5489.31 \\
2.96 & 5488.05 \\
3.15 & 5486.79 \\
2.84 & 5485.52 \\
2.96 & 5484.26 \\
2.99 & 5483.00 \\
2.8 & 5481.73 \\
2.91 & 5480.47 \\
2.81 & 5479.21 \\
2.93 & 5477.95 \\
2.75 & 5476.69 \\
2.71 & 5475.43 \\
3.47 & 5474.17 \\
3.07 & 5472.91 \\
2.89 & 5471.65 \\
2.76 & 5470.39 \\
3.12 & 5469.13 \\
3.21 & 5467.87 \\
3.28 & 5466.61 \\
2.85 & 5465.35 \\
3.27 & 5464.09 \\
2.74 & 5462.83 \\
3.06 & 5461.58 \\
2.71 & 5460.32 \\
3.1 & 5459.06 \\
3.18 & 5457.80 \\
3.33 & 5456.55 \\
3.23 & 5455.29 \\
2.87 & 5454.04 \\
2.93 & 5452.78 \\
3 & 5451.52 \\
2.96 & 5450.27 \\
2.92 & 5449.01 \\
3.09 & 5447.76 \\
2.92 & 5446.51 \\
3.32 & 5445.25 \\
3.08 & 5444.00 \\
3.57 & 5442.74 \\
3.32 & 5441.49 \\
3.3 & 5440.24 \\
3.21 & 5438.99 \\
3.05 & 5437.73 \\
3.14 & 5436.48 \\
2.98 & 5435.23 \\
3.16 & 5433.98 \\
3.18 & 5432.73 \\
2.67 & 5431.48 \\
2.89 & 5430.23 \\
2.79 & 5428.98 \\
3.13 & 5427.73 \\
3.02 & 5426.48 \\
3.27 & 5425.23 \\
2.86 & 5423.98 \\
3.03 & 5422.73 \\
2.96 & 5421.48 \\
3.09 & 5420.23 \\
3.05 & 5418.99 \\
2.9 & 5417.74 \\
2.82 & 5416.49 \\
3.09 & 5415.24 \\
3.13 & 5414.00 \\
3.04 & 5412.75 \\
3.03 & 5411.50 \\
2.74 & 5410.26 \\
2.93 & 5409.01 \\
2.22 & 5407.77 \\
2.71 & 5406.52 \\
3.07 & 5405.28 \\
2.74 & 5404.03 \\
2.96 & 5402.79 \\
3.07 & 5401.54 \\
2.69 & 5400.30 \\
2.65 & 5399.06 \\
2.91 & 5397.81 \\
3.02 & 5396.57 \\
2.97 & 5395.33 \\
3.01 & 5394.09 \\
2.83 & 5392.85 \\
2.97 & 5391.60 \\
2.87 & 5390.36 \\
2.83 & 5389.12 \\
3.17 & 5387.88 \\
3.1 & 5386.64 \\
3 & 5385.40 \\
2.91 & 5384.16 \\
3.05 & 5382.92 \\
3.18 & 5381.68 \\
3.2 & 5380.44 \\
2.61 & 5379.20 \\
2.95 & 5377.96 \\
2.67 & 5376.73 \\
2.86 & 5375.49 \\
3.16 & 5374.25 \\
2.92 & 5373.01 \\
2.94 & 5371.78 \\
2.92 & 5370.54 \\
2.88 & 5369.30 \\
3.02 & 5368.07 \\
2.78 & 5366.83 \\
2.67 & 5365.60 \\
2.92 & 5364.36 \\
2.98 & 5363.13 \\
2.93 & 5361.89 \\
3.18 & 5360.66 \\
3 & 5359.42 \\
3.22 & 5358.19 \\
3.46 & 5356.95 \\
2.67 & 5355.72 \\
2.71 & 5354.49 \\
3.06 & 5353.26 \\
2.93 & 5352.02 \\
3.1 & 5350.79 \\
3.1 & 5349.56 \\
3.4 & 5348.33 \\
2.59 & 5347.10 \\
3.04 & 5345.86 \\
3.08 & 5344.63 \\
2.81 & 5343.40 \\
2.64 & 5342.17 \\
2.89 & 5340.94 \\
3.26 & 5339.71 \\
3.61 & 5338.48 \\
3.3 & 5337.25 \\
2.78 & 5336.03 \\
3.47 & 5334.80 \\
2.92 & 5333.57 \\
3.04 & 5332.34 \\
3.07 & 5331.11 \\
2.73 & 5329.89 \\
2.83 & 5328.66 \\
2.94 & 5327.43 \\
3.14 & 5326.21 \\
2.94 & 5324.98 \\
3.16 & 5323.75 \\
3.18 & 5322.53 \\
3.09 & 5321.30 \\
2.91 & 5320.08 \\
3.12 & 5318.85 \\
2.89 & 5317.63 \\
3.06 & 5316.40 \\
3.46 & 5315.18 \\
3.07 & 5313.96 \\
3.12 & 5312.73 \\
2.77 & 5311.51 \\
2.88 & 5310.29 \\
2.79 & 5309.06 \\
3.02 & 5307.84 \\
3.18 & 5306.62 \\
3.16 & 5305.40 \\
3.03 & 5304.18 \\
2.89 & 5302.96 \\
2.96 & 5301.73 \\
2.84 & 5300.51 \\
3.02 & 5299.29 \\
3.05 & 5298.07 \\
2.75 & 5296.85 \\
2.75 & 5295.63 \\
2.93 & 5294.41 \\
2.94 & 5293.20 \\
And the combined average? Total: 5.99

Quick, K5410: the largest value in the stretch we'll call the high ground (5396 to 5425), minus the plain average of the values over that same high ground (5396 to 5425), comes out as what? 0.23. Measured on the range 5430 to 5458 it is 0.47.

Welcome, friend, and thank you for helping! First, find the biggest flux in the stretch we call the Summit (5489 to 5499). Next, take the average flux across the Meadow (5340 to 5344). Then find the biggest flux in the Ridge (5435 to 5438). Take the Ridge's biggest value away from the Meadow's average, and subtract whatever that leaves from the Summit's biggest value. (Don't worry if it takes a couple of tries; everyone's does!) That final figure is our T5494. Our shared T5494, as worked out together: 4.1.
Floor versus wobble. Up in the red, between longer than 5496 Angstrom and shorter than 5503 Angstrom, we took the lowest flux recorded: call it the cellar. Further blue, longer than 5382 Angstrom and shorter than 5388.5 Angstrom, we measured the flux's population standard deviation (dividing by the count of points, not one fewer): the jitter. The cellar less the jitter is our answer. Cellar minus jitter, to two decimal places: 2.60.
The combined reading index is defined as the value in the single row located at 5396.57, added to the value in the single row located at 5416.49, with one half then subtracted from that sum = 5.34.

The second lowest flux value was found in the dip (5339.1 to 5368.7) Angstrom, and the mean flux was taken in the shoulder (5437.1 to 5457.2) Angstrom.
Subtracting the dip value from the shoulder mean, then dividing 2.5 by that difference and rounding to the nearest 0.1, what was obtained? 5.1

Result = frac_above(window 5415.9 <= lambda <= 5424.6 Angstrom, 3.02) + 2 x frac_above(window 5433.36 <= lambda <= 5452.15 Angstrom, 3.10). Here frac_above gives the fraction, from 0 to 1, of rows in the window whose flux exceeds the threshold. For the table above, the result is 1.4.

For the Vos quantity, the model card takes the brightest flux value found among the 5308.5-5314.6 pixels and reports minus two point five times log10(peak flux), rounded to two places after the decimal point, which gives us -1.24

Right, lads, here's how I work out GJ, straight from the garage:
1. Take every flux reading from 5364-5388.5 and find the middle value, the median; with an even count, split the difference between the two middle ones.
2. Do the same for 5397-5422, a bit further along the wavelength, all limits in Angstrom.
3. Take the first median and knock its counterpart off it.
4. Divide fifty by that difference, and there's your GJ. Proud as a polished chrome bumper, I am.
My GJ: -3333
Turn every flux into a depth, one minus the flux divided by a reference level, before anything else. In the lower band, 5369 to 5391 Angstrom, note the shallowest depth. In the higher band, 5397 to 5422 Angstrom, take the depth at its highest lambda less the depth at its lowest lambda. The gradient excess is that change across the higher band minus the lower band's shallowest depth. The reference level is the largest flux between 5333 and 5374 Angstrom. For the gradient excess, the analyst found -0.13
